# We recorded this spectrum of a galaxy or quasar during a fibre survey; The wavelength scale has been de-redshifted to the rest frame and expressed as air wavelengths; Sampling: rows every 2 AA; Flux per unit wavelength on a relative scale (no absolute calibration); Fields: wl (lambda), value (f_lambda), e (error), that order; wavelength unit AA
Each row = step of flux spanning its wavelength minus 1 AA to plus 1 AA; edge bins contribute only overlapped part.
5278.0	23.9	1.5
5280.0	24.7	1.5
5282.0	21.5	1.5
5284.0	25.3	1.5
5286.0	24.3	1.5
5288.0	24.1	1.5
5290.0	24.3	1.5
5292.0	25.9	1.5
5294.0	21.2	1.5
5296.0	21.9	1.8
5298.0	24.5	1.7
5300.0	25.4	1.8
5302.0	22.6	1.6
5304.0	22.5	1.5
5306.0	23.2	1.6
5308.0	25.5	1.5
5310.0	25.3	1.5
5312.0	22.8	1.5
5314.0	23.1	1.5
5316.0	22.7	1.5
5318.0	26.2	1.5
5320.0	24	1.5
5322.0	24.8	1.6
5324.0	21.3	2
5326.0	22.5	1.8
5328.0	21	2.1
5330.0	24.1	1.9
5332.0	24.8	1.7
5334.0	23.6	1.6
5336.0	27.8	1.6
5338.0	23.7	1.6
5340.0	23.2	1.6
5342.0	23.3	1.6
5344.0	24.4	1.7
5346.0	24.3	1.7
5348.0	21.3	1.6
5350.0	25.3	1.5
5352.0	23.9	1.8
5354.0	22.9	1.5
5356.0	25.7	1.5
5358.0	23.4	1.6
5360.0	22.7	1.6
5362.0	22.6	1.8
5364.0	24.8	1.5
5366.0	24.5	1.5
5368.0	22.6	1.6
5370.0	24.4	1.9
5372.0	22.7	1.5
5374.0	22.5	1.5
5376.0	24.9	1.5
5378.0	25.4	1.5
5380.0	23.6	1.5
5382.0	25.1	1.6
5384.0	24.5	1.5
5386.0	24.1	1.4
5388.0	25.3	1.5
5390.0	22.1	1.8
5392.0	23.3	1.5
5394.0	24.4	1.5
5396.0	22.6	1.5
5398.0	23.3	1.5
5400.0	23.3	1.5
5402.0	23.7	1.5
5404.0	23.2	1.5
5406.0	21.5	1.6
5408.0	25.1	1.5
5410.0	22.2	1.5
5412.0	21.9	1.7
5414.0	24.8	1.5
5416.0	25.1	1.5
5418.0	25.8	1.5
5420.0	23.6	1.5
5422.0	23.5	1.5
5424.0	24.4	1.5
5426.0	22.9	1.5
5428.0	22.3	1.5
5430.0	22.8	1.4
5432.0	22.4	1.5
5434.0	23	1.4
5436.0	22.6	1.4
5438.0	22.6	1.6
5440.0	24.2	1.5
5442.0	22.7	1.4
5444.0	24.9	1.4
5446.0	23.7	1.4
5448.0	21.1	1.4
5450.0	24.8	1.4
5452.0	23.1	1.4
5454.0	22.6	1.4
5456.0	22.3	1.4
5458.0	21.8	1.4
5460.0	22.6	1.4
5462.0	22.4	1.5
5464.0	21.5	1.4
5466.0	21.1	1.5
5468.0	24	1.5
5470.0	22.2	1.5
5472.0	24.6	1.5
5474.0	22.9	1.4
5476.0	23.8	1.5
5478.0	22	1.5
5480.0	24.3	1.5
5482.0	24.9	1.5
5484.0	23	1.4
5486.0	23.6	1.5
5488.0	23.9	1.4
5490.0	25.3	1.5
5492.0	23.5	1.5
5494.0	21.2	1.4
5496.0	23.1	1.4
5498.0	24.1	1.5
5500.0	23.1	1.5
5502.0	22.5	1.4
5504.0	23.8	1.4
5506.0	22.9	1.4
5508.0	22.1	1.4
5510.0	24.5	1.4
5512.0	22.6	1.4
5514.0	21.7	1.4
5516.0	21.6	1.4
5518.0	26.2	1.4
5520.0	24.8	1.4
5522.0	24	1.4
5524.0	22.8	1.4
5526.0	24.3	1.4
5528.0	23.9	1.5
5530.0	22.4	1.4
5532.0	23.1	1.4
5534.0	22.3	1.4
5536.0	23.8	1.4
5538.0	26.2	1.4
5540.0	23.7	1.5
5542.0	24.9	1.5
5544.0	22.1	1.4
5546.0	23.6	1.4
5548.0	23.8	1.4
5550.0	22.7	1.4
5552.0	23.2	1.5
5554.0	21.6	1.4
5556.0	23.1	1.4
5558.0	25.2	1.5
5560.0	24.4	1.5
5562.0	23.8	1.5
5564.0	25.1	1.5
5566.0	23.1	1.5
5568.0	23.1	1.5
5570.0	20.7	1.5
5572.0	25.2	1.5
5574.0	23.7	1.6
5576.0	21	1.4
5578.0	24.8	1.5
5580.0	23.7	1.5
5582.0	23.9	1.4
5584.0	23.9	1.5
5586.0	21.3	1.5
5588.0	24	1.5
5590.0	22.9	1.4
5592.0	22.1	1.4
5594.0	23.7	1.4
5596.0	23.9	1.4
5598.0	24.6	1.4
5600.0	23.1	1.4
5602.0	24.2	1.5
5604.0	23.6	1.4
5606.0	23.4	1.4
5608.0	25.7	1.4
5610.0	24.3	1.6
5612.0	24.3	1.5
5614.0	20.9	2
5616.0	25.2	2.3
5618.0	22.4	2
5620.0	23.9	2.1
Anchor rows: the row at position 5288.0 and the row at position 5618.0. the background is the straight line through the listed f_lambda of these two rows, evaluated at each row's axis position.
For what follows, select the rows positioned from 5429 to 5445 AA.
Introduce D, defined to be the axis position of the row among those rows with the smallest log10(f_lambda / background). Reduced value 5432.0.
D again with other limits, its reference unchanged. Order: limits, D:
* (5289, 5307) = 5294.0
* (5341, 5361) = 5348.0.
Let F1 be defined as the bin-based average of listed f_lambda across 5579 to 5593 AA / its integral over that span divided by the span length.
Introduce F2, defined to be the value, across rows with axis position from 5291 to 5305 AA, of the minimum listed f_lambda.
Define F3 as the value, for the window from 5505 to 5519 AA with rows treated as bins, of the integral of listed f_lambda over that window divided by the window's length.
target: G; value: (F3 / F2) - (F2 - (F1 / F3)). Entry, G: -19.1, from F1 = 23.1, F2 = 21.2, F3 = 23.1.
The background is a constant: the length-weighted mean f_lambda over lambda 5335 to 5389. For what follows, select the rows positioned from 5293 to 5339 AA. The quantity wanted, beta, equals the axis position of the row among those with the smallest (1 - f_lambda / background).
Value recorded 5336.0 AA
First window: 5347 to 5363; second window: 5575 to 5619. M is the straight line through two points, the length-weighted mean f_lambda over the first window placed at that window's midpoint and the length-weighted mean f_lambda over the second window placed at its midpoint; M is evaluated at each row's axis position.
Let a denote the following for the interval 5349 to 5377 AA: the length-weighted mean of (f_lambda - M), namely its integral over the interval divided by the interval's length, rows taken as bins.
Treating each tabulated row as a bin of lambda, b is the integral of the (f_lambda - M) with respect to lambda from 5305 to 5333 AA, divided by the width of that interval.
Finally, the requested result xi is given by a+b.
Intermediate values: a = 0.30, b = 0.19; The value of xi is 0.50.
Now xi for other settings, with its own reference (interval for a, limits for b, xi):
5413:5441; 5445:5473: -0.69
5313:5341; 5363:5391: 0.86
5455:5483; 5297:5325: -0.22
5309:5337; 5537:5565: 0.71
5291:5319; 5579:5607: 0.26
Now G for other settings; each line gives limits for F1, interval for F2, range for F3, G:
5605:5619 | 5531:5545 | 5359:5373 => -20.0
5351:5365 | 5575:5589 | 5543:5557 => -18.9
